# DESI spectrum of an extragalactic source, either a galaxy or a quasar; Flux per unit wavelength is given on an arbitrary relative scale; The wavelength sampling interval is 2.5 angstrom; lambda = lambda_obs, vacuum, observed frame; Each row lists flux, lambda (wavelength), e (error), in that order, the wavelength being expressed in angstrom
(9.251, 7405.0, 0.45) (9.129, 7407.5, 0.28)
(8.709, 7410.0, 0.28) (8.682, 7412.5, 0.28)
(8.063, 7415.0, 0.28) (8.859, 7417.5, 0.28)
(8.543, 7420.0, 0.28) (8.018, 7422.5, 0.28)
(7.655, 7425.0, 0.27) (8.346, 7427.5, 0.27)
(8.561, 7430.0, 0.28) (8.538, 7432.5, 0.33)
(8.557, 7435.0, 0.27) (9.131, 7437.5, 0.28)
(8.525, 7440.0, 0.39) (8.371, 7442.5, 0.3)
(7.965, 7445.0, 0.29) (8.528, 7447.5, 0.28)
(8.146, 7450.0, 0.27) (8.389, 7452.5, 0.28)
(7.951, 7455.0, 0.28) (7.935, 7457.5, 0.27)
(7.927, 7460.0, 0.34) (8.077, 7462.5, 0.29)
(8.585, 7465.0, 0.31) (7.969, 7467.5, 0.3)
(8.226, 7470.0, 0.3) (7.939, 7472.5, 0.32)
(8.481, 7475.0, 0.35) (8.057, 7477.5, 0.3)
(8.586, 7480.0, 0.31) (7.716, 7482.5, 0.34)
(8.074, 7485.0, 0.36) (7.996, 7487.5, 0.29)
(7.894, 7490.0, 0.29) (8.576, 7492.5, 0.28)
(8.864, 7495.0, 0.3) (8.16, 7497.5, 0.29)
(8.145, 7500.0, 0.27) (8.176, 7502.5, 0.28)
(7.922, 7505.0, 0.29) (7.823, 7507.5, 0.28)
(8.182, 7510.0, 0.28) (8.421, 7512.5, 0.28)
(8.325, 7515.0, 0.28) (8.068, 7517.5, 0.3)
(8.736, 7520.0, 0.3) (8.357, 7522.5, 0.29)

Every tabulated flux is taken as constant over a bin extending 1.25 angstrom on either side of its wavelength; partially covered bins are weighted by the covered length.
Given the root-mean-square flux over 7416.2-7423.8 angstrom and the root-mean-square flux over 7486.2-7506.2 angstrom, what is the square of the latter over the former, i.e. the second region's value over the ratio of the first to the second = 7.97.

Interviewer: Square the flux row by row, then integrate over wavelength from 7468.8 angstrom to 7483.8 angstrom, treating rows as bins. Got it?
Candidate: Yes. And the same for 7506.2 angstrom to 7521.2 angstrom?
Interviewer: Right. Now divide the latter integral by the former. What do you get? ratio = 1.02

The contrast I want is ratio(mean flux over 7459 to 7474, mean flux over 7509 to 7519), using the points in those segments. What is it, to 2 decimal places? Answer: 0.98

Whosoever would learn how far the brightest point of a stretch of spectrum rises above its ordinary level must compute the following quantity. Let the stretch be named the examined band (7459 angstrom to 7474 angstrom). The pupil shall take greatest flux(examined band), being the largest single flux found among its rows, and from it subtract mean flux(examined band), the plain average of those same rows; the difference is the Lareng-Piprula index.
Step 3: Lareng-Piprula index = 0.46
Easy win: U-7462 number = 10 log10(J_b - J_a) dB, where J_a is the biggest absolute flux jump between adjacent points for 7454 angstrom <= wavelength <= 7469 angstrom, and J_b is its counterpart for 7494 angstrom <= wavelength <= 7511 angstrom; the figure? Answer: -10.6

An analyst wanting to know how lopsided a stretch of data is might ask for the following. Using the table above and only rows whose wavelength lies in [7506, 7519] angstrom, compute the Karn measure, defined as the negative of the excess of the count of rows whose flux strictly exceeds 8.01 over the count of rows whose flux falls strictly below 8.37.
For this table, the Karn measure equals 0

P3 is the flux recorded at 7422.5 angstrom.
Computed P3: 8.018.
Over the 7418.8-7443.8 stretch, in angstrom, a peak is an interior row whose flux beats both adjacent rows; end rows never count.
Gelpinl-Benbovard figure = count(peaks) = 2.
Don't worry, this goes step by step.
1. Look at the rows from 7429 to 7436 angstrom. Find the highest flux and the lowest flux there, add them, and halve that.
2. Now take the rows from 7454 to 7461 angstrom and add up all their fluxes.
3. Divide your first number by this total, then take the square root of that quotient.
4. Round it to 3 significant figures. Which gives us 0.599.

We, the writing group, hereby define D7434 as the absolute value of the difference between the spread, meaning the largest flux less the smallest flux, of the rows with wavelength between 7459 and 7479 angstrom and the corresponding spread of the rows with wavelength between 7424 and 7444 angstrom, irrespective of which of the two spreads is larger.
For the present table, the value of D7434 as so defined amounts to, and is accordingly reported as 0.8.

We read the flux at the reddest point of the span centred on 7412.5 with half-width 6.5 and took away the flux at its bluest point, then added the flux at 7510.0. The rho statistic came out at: 7.9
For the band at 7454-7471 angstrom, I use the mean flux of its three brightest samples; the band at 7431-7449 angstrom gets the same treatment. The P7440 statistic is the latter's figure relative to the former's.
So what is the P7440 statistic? 1.05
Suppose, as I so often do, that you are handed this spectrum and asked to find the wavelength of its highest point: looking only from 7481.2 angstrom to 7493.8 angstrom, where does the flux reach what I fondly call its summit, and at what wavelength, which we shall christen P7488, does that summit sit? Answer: 7492.5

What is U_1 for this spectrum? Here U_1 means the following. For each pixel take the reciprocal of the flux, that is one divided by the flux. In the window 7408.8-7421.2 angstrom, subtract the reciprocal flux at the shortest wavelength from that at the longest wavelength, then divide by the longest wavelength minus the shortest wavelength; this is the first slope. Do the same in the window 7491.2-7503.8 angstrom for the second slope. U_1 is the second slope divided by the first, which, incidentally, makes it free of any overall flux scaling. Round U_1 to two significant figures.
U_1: 2.6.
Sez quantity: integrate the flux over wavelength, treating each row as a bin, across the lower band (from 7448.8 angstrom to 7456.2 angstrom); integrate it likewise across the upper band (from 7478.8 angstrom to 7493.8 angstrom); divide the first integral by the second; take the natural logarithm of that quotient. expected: -0.7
